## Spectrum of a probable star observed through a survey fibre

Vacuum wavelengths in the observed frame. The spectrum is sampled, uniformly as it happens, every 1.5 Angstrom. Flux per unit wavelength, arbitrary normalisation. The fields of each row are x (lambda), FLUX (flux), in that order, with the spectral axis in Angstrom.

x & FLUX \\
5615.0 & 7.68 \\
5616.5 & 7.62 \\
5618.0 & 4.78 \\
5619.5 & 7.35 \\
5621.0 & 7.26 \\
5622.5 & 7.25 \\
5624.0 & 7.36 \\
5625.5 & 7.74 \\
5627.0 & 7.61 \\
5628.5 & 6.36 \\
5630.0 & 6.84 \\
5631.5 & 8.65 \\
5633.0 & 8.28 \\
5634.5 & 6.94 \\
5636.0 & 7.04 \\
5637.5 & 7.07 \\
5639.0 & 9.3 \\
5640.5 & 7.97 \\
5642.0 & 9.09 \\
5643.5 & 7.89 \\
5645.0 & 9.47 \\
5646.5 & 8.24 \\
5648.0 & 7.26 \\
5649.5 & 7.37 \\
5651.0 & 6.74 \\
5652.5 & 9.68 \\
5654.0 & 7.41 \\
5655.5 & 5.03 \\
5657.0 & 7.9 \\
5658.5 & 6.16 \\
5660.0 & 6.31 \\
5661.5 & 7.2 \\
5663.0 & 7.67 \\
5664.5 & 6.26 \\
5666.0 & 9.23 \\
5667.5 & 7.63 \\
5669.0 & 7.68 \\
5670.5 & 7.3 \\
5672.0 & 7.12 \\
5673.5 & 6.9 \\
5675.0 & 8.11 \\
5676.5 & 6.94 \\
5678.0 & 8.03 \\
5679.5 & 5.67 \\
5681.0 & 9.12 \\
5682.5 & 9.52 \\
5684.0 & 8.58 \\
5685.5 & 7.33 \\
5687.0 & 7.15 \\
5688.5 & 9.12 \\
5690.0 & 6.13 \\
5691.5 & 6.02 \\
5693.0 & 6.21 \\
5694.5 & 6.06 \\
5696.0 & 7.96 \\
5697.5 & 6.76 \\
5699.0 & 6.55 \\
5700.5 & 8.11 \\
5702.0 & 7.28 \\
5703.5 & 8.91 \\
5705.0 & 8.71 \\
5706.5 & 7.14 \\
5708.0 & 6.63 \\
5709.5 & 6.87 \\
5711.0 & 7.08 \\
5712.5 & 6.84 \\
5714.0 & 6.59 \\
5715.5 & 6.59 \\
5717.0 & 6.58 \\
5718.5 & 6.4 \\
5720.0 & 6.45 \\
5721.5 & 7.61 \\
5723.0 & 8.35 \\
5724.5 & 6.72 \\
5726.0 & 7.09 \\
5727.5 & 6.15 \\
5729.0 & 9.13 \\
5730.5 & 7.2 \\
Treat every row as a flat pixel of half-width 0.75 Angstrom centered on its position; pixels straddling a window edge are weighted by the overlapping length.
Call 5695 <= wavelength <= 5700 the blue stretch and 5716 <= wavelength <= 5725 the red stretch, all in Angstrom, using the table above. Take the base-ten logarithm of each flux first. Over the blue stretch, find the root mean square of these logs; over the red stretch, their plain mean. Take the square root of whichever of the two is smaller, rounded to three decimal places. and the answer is 0.919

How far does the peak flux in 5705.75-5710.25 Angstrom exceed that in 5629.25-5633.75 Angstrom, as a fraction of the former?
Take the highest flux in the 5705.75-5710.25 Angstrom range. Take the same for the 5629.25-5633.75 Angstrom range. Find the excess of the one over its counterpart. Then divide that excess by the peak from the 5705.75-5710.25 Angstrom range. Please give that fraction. -0.21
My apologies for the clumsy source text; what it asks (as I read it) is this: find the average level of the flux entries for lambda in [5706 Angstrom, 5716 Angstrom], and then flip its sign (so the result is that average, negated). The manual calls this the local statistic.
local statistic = -6.82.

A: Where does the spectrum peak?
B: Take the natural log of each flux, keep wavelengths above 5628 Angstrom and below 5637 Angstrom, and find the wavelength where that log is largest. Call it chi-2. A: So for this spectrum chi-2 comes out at 5631.5 Angstrom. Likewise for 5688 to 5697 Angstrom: 5688.5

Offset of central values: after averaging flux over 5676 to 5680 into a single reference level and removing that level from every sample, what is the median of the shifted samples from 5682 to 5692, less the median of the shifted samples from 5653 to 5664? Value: 0.13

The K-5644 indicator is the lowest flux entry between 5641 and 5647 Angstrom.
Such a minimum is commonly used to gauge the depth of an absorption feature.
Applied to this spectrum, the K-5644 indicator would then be 7.89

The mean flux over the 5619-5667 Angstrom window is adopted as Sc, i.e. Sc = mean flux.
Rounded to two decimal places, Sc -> 7.56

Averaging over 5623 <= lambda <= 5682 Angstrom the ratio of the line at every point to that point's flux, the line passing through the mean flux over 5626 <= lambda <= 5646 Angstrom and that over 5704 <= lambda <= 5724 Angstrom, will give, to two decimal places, 1.04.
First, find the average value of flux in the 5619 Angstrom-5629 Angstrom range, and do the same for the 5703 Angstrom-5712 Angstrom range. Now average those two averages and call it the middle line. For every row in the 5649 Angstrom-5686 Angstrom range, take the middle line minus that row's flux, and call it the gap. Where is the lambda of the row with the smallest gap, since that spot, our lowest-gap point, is 5652.5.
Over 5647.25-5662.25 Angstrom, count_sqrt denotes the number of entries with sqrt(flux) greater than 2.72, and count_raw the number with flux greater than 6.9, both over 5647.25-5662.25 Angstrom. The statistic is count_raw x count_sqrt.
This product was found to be 18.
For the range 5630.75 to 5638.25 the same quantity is 10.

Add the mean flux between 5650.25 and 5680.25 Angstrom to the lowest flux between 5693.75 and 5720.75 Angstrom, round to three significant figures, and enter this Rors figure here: 13.3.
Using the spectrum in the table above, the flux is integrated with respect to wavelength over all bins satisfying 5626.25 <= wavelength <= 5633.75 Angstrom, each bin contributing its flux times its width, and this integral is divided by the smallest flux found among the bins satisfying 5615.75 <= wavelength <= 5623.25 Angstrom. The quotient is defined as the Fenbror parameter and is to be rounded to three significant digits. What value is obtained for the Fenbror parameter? 11.8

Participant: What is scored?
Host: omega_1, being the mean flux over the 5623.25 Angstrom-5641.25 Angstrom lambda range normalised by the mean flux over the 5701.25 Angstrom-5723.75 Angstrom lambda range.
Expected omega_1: 1.055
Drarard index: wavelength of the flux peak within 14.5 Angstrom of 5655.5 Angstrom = 5652.5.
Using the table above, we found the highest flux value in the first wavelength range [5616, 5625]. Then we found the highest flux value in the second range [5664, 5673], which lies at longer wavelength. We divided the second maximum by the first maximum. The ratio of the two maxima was 1.21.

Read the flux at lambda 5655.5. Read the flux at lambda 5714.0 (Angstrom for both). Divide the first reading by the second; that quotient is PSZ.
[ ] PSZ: 0.76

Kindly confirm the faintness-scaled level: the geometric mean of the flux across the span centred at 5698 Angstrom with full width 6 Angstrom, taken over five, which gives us 1.462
